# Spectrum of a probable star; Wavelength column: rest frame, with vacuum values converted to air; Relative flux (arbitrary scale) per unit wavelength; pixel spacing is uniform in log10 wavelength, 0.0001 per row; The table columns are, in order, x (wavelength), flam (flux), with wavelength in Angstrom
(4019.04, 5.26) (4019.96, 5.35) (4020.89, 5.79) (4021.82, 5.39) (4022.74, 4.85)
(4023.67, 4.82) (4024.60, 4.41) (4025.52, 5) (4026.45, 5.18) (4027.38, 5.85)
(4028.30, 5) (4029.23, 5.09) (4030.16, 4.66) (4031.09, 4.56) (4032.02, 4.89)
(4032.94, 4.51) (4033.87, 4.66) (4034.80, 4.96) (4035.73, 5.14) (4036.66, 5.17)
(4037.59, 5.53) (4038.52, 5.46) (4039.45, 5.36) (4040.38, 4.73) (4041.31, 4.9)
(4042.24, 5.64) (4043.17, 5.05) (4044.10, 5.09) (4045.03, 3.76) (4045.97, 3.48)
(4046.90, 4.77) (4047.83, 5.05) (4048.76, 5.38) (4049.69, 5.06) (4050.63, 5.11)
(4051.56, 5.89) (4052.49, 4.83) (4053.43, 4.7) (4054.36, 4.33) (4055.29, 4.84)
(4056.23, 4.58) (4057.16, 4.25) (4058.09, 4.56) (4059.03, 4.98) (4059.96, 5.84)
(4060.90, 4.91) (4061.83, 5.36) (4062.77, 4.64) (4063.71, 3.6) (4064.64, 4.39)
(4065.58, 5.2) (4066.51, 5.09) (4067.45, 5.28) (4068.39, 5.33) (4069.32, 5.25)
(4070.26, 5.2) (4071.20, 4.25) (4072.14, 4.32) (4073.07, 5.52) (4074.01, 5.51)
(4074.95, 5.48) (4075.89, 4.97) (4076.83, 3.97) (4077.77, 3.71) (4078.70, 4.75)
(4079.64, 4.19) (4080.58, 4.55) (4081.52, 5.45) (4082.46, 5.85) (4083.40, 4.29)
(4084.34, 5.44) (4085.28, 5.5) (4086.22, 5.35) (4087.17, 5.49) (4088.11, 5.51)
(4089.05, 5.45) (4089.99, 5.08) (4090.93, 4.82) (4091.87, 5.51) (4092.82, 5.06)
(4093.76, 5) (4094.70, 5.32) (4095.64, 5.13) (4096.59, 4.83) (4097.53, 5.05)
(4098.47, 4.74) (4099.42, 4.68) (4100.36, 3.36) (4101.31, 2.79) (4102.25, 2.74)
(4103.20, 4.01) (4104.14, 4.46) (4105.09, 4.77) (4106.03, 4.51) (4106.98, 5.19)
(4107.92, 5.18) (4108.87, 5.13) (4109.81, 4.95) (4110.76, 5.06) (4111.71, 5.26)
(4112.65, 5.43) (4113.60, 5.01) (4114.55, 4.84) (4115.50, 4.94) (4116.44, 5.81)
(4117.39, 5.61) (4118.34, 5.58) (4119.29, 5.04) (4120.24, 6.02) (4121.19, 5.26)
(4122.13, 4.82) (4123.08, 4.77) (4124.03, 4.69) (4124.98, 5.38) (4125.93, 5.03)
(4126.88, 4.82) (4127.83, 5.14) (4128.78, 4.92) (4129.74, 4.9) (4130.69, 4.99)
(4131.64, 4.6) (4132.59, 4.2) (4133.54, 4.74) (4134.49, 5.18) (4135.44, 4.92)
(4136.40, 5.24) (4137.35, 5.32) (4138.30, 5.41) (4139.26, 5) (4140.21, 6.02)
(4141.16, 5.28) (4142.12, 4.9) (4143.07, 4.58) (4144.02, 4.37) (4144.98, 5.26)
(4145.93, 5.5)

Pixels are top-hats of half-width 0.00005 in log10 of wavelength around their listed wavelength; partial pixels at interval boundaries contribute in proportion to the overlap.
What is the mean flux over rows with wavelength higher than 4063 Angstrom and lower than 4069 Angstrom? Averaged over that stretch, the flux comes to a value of 4.82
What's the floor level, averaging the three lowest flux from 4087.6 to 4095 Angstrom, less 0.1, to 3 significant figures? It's 4.86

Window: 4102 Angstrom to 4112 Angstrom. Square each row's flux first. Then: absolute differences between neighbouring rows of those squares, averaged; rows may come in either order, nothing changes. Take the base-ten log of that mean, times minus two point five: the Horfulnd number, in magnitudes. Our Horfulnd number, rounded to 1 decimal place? -1.2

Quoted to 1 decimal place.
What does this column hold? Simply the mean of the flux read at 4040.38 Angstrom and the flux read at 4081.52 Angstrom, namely 5.1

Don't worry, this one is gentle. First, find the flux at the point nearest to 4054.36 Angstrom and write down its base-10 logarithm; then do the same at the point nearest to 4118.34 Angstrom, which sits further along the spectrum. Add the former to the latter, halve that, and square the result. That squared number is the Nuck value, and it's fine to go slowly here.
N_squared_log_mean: 0.48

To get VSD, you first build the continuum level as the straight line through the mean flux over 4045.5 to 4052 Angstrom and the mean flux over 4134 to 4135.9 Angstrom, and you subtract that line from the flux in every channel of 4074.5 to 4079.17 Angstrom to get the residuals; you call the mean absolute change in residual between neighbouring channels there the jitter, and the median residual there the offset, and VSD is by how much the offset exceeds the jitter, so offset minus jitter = -0.95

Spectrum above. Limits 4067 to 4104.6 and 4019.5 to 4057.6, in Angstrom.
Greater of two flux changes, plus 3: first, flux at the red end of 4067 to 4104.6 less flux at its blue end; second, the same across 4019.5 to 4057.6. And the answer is 2.2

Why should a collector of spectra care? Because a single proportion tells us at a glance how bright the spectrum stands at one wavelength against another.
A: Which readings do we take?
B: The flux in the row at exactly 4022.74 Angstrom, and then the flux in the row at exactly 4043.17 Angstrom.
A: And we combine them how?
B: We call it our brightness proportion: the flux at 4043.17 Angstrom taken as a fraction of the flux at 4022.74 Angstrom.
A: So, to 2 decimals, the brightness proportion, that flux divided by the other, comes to 1.04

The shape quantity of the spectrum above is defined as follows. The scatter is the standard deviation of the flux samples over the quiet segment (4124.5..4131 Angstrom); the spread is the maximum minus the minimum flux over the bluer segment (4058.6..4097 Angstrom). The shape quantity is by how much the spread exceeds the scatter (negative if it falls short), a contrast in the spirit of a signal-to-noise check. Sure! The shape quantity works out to 2.1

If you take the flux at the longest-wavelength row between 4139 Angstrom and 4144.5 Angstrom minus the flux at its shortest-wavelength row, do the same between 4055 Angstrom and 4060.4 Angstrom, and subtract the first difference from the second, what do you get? 1.63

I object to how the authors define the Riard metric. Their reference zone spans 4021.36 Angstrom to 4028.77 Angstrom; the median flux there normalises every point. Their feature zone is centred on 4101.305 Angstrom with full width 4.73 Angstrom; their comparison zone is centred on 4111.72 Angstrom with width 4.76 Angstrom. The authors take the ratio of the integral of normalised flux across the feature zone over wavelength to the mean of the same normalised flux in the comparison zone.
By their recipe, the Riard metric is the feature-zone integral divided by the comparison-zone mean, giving 3.23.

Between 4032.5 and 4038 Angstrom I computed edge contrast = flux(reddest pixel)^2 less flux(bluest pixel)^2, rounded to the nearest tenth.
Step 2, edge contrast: 10.2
